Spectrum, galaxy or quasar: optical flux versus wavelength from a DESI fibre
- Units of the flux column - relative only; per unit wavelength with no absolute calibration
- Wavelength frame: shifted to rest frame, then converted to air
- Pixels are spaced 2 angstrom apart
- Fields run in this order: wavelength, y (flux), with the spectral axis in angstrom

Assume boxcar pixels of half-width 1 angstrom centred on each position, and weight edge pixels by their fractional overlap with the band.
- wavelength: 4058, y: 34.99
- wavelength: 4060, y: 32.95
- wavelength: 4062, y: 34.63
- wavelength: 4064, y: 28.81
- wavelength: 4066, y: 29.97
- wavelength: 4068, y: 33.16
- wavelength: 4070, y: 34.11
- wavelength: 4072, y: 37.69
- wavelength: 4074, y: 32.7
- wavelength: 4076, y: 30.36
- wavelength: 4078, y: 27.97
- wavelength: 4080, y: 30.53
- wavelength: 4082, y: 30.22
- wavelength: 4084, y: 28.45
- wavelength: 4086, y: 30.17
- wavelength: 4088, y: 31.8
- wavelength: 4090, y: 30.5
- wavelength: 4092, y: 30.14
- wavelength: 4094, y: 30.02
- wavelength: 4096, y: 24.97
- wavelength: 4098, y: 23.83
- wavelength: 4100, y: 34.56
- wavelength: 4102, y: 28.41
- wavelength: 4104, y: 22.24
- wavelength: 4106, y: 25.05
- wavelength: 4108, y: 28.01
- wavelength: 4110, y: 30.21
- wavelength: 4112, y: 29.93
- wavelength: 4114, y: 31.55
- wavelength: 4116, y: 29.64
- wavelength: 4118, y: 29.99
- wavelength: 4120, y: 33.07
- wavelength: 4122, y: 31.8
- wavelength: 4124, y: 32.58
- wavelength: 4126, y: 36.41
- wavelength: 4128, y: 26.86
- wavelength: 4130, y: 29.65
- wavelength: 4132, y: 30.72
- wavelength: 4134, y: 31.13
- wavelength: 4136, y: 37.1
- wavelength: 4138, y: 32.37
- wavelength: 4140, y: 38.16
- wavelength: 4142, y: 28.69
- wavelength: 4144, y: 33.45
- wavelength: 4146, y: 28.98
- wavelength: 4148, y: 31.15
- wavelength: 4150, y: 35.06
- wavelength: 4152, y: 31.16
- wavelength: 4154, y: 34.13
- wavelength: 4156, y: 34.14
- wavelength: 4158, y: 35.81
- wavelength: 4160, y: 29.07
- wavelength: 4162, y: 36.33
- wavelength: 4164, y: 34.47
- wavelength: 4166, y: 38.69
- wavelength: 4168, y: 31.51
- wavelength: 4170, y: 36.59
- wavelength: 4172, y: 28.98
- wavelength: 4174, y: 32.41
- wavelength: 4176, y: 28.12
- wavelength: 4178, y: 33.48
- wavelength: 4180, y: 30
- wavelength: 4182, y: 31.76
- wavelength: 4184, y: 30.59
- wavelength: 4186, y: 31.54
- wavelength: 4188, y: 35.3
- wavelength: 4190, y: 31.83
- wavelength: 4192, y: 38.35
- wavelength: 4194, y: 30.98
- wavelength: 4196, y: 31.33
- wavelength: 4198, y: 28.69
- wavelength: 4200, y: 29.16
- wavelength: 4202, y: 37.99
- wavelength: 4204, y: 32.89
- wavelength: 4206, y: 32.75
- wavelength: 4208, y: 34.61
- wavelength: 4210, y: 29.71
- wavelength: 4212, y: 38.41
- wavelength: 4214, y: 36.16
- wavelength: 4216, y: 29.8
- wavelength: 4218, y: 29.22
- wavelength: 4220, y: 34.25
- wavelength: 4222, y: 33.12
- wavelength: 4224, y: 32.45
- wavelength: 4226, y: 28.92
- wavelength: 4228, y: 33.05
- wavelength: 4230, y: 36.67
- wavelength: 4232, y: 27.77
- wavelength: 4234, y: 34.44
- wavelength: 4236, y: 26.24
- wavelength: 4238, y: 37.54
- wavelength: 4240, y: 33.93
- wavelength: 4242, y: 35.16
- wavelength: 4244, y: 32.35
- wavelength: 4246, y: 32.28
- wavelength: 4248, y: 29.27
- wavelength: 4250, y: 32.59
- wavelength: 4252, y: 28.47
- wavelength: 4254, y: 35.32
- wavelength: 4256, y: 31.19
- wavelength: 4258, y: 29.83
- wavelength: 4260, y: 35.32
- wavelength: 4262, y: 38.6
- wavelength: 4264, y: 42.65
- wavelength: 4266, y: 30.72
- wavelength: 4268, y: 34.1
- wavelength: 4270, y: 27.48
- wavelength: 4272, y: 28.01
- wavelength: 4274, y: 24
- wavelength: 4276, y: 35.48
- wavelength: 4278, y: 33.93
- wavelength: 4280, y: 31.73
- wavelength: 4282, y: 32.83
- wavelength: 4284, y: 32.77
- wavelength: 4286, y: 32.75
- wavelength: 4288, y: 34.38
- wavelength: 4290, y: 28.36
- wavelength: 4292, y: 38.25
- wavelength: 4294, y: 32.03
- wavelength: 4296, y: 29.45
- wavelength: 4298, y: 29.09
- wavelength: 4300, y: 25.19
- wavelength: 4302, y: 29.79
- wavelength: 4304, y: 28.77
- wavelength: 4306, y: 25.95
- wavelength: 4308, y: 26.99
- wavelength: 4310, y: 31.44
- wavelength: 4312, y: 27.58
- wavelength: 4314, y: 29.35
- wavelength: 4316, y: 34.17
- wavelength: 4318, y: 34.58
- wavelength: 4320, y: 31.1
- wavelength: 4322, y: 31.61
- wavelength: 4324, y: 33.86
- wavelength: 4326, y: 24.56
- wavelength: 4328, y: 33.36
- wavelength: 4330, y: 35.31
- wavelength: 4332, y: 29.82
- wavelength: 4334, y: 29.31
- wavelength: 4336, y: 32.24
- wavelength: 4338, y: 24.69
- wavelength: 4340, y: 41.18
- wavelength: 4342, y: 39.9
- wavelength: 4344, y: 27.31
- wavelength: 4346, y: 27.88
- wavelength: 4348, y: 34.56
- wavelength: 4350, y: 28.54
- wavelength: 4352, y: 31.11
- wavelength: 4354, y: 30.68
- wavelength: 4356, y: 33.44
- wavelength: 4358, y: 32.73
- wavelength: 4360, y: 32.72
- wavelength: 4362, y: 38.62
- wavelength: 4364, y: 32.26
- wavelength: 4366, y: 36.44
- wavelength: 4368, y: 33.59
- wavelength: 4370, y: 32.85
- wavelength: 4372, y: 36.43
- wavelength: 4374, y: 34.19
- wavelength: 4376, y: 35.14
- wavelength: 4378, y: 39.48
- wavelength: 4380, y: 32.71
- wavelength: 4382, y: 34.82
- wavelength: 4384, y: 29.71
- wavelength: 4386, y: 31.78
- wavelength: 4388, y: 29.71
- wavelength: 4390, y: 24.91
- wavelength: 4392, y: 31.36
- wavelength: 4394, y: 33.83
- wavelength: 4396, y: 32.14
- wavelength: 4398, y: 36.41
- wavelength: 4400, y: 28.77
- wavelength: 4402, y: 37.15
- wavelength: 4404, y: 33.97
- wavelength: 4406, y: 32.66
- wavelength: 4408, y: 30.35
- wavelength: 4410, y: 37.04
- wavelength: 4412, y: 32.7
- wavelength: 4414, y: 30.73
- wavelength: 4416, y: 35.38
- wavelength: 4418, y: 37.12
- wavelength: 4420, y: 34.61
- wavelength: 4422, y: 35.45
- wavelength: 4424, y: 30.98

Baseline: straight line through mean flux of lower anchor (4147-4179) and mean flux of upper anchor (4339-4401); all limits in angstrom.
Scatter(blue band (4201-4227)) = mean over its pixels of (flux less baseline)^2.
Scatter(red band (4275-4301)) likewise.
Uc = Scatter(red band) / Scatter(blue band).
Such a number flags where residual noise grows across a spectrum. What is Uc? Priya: 1.3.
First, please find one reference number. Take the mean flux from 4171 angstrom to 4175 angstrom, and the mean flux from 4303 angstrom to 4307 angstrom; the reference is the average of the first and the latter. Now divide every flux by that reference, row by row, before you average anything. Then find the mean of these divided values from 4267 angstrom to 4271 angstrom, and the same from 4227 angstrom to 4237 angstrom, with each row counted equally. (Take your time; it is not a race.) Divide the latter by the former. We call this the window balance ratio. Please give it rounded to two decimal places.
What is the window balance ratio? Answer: 1.03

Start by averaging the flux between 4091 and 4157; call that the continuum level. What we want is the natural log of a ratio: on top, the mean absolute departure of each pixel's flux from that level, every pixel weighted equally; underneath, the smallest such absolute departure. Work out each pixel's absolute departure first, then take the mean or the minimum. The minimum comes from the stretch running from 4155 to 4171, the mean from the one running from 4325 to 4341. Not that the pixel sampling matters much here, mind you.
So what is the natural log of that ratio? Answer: 1.7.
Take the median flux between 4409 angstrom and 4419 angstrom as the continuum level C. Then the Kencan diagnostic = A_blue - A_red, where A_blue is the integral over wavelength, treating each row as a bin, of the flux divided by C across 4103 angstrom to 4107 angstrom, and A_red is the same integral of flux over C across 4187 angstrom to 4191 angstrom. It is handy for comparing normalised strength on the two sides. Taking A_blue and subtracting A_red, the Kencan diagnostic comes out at -1.1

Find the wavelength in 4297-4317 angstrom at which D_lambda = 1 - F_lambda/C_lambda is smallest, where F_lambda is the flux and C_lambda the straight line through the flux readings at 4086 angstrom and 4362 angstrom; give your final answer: 4316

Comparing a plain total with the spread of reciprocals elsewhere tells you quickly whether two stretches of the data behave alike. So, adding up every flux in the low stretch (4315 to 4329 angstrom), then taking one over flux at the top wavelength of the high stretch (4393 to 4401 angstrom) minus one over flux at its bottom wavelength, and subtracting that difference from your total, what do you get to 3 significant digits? 223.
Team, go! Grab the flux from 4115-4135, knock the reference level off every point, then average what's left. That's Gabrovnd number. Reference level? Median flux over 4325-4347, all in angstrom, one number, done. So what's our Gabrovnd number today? 1.4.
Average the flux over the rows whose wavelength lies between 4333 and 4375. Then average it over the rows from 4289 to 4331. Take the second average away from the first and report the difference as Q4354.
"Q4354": 2.4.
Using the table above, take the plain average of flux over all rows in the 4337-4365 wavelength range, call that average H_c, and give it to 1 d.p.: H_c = 32.5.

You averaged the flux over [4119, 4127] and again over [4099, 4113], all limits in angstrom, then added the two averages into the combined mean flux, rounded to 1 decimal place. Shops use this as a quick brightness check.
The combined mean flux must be 61.8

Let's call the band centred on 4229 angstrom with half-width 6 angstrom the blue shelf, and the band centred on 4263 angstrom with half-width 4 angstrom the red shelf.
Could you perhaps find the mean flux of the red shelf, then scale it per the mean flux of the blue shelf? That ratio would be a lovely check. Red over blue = 1.14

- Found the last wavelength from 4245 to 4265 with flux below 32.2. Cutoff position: 4258 angstrom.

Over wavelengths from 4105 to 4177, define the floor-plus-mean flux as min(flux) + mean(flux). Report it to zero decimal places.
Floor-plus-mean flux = 57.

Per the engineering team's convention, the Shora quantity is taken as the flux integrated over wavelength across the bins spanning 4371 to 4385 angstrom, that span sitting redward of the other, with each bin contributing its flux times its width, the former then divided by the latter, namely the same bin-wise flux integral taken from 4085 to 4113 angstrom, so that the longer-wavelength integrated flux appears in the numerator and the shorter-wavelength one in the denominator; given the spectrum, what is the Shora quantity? 0.61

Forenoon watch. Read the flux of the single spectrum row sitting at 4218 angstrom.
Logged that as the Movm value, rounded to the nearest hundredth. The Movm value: 29.22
